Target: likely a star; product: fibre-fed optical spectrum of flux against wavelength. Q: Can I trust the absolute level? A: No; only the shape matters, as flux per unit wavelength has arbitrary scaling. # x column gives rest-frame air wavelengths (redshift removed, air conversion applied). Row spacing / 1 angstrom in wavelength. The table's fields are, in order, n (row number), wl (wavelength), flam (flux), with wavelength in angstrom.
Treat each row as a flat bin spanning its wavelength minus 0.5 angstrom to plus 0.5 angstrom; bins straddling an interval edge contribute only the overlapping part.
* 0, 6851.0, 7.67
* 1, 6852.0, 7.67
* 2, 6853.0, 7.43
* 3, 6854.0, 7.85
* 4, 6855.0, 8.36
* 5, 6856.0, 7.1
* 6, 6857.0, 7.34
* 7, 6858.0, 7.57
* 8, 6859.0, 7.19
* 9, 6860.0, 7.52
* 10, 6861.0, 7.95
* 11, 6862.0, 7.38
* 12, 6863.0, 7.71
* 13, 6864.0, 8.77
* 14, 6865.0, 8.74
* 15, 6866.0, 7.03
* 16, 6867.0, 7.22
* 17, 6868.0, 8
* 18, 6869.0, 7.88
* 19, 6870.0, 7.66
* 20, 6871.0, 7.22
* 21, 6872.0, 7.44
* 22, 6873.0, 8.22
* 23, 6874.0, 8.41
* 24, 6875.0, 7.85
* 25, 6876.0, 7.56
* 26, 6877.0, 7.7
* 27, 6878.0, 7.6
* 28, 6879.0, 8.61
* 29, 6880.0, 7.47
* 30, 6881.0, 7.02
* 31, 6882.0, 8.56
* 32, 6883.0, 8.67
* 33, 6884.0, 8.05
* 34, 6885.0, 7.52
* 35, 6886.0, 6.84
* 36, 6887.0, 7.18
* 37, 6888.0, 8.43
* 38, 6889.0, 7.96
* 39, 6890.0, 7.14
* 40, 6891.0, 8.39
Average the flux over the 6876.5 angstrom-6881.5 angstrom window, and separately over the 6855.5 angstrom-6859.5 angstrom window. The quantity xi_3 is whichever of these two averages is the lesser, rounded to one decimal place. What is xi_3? 7.3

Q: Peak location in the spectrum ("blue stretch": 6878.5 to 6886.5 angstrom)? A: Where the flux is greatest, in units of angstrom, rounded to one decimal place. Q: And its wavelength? 6883.0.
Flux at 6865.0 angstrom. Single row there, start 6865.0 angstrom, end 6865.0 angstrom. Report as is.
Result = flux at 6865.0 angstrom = 8.74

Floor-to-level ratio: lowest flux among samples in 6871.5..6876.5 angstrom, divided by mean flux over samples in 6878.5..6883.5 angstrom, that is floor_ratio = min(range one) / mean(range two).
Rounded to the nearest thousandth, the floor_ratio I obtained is 0.922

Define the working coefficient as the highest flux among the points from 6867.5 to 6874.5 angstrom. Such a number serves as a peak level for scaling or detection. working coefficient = 8.41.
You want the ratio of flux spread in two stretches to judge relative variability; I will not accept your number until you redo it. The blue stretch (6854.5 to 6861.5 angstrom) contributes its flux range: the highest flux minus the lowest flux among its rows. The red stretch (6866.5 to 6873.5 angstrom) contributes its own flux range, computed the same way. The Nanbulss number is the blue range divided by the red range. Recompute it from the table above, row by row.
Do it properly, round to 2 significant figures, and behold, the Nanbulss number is 1.3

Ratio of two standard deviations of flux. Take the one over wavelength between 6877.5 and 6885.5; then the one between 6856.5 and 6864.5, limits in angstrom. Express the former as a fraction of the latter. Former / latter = 1.3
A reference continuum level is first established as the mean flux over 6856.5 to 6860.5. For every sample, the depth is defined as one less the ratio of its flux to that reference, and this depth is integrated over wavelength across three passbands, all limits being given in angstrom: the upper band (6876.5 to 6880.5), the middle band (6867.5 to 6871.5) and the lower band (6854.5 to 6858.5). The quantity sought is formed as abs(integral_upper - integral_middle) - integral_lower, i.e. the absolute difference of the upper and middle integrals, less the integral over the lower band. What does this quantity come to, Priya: 0.19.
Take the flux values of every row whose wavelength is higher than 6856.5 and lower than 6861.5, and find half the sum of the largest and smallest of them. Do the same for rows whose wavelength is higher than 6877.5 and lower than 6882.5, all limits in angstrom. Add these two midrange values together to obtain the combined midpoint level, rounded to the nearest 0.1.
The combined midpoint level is 15.4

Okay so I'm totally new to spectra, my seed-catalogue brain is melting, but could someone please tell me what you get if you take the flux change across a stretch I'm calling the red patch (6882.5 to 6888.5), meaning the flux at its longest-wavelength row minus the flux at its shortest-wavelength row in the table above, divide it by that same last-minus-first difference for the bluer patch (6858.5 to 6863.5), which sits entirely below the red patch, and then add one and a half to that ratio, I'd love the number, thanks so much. 1.0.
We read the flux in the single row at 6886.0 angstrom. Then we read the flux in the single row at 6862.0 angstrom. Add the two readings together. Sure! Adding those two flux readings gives 14.2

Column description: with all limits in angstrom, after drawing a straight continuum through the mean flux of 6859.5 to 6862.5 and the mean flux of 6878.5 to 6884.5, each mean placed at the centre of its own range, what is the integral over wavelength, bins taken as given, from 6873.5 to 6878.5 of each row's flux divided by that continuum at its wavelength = 4.93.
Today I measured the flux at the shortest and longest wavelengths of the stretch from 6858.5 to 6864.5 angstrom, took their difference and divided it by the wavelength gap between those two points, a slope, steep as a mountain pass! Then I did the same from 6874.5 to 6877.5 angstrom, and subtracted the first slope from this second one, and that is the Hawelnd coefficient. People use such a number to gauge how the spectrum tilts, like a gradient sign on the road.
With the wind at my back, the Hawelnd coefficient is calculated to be -0.39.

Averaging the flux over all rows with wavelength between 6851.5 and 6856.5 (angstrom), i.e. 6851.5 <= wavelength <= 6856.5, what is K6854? 7.7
